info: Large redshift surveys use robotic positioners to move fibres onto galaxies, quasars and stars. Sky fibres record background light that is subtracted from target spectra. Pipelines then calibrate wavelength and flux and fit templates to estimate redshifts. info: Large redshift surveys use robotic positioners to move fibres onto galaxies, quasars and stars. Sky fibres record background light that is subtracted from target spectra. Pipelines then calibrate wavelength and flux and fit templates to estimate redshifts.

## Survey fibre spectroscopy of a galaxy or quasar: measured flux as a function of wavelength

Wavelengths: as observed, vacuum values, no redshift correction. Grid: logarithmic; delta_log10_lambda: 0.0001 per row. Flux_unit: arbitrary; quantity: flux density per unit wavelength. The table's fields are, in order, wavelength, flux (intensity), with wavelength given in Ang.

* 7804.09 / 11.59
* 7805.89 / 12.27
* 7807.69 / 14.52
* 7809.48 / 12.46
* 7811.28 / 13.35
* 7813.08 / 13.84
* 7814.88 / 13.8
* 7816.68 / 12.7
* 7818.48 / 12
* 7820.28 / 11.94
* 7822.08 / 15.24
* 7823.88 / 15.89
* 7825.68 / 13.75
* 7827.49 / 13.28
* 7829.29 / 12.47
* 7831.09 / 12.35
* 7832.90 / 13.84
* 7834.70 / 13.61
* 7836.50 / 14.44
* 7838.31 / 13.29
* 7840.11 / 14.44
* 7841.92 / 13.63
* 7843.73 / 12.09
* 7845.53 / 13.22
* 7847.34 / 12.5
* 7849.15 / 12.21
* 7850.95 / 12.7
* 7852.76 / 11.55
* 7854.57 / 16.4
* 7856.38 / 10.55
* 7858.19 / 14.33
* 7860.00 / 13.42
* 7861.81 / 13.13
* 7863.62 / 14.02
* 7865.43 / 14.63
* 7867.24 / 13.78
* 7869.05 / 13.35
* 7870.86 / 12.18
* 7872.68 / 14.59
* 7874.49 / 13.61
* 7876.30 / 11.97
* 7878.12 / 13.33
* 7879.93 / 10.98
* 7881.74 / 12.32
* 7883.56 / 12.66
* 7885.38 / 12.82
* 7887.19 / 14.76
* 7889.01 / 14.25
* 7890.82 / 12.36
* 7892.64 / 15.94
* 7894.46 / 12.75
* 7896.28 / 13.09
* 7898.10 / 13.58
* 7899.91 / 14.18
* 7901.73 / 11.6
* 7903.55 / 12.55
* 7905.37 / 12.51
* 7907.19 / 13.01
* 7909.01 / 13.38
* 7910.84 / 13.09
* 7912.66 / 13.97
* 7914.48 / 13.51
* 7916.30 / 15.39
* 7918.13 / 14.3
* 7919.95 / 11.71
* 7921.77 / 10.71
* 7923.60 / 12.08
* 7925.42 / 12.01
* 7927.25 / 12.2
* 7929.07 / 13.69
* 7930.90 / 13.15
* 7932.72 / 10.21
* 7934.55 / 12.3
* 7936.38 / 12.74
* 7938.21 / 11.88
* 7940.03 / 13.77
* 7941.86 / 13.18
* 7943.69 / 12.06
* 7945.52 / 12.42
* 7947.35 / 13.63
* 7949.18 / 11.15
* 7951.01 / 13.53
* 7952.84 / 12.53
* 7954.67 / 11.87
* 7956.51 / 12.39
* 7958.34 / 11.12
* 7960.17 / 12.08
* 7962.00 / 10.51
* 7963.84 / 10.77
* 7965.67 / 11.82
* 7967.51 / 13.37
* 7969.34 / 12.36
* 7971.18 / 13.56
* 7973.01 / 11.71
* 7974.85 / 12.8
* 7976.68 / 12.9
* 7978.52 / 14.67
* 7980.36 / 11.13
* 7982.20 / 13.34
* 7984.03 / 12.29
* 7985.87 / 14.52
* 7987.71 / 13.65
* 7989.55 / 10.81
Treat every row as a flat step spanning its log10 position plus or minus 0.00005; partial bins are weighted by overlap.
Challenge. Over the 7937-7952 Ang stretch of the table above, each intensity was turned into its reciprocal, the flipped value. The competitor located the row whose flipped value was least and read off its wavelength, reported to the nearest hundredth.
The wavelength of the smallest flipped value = 7940.03 Ang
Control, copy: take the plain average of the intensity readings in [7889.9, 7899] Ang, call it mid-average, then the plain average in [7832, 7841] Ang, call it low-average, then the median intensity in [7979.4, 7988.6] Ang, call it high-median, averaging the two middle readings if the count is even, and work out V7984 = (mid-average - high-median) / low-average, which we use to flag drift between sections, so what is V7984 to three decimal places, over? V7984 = 0.015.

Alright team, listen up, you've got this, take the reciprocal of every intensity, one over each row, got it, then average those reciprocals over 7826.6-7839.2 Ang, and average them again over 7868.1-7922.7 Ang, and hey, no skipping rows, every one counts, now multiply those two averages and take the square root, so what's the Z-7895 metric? 0.0760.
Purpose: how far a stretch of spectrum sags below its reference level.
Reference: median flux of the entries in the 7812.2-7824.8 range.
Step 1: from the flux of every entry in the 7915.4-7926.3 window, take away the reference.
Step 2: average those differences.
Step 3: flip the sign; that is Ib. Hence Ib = 1.1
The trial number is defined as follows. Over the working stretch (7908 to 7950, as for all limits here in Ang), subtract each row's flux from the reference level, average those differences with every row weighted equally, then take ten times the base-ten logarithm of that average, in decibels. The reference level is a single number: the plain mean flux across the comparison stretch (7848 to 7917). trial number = -3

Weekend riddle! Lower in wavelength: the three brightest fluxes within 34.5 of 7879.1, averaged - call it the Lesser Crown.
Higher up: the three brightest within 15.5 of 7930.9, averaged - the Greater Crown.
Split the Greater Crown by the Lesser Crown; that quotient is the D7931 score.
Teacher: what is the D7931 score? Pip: 0.92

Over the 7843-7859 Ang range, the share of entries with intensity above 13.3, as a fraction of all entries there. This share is 0.22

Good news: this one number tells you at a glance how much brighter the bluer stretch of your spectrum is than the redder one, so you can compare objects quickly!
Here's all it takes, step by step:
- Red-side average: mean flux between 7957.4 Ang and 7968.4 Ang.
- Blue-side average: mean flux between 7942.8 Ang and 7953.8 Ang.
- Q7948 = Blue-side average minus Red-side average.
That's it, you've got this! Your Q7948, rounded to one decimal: 0.9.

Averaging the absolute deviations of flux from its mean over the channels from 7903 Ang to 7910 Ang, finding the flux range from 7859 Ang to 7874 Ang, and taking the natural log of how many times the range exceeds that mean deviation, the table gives 2.0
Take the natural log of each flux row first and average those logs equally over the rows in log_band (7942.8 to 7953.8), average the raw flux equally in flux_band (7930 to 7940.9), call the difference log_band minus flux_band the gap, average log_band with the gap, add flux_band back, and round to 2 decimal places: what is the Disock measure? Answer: 8.70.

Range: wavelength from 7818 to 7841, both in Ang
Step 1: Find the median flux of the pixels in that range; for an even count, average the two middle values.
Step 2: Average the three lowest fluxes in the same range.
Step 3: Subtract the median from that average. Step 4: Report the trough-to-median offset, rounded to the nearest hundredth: -1.51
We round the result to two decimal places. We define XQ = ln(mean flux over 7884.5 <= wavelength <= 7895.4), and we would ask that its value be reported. 2.63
